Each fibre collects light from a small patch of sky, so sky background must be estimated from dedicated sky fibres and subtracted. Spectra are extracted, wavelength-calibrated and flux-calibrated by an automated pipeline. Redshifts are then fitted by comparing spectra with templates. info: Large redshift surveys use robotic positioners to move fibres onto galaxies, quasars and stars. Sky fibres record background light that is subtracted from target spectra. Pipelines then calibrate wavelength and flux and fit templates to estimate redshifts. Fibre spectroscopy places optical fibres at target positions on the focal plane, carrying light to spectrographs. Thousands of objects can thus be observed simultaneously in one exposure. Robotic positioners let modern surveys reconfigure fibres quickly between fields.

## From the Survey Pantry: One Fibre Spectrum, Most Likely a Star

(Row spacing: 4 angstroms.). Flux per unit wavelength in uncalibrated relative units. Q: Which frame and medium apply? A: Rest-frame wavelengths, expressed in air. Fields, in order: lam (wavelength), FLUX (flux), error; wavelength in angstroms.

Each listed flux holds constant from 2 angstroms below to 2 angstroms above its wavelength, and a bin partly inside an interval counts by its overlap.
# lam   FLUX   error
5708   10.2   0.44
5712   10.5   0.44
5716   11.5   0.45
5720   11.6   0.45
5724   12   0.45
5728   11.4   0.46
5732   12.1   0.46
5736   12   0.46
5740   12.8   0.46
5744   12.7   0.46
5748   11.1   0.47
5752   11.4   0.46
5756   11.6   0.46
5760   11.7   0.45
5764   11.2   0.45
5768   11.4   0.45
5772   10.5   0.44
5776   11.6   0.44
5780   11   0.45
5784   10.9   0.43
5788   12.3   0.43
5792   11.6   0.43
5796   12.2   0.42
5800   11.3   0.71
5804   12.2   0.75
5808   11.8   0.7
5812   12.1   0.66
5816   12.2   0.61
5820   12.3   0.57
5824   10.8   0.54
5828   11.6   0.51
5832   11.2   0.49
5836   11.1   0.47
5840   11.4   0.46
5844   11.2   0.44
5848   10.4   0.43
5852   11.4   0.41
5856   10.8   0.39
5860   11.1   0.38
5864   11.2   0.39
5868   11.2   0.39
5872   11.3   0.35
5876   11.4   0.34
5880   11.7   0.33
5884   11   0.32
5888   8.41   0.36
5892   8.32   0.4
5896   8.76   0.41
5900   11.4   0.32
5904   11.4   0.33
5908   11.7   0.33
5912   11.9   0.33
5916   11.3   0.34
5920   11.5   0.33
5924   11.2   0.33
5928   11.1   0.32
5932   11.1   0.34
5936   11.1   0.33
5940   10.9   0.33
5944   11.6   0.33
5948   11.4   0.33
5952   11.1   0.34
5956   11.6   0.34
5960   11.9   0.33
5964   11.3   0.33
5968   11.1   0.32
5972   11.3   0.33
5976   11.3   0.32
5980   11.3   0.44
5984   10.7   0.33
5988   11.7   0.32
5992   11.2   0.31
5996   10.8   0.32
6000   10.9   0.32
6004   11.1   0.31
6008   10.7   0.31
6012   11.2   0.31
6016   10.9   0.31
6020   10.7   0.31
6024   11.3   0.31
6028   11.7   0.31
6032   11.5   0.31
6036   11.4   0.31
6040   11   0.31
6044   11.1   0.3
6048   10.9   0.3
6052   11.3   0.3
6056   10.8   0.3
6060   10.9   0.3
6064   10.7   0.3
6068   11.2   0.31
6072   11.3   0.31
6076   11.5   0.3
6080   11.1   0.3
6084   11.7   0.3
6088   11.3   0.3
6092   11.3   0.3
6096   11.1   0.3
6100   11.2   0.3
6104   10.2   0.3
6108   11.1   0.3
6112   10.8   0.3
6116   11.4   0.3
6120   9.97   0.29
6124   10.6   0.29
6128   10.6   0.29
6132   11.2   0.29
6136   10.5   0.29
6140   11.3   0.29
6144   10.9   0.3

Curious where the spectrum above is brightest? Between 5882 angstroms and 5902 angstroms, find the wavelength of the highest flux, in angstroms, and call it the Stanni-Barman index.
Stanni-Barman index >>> 5900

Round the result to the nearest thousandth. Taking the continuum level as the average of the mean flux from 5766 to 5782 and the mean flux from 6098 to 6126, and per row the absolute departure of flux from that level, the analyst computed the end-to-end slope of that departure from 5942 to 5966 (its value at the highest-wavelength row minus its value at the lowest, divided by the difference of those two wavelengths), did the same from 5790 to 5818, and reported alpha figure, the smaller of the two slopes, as -0.015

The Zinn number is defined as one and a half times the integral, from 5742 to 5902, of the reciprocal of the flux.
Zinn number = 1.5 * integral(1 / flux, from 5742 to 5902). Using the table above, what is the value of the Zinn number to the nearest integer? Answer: 22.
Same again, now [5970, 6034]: 9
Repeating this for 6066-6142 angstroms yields 10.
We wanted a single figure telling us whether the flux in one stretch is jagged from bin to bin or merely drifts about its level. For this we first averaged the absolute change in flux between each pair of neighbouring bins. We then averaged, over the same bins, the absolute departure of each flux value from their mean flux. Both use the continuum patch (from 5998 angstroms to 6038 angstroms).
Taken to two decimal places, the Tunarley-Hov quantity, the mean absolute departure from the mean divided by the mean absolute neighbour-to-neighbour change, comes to 0.87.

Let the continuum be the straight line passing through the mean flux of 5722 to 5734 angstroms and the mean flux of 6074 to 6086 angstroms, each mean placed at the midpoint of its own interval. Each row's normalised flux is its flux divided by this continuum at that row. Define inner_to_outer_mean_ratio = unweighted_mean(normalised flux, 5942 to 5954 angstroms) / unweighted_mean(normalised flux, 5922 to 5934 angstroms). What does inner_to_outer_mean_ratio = 1.02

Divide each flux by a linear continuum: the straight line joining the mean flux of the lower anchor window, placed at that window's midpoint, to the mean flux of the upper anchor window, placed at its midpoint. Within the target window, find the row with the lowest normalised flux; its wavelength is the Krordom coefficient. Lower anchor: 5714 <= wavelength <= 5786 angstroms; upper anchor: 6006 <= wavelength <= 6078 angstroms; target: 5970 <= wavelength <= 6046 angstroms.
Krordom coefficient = 5984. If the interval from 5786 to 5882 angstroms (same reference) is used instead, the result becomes 5848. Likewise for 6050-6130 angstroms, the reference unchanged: 6120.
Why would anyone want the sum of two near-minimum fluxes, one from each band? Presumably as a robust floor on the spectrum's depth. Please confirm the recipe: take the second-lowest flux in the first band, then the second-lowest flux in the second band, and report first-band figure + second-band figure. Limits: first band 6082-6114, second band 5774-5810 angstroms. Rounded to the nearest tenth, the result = 21.8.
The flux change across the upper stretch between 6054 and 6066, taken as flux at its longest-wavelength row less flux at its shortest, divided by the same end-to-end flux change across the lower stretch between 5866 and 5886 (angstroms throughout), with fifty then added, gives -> 50.5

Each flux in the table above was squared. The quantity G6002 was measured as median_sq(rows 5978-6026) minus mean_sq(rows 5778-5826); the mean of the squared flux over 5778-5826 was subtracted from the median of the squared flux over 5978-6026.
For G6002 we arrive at -17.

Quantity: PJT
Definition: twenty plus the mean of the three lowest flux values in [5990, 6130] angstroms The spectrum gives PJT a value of 30.3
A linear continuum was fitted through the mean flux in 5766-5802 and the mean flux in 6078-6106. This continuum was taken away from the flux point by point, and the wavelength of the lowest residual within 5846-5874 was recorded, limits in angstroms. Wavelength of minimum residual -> 5848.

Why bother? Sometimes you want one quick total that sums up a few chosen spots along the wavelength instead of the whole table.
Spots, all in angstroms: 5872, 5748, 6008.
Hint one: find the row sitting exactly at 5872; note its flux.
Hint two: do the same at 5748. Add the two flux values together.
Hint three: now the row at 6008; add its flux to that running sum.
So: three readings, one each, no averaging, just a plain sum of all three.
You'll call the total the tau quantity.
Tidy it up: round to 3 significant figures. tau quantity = 33.1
